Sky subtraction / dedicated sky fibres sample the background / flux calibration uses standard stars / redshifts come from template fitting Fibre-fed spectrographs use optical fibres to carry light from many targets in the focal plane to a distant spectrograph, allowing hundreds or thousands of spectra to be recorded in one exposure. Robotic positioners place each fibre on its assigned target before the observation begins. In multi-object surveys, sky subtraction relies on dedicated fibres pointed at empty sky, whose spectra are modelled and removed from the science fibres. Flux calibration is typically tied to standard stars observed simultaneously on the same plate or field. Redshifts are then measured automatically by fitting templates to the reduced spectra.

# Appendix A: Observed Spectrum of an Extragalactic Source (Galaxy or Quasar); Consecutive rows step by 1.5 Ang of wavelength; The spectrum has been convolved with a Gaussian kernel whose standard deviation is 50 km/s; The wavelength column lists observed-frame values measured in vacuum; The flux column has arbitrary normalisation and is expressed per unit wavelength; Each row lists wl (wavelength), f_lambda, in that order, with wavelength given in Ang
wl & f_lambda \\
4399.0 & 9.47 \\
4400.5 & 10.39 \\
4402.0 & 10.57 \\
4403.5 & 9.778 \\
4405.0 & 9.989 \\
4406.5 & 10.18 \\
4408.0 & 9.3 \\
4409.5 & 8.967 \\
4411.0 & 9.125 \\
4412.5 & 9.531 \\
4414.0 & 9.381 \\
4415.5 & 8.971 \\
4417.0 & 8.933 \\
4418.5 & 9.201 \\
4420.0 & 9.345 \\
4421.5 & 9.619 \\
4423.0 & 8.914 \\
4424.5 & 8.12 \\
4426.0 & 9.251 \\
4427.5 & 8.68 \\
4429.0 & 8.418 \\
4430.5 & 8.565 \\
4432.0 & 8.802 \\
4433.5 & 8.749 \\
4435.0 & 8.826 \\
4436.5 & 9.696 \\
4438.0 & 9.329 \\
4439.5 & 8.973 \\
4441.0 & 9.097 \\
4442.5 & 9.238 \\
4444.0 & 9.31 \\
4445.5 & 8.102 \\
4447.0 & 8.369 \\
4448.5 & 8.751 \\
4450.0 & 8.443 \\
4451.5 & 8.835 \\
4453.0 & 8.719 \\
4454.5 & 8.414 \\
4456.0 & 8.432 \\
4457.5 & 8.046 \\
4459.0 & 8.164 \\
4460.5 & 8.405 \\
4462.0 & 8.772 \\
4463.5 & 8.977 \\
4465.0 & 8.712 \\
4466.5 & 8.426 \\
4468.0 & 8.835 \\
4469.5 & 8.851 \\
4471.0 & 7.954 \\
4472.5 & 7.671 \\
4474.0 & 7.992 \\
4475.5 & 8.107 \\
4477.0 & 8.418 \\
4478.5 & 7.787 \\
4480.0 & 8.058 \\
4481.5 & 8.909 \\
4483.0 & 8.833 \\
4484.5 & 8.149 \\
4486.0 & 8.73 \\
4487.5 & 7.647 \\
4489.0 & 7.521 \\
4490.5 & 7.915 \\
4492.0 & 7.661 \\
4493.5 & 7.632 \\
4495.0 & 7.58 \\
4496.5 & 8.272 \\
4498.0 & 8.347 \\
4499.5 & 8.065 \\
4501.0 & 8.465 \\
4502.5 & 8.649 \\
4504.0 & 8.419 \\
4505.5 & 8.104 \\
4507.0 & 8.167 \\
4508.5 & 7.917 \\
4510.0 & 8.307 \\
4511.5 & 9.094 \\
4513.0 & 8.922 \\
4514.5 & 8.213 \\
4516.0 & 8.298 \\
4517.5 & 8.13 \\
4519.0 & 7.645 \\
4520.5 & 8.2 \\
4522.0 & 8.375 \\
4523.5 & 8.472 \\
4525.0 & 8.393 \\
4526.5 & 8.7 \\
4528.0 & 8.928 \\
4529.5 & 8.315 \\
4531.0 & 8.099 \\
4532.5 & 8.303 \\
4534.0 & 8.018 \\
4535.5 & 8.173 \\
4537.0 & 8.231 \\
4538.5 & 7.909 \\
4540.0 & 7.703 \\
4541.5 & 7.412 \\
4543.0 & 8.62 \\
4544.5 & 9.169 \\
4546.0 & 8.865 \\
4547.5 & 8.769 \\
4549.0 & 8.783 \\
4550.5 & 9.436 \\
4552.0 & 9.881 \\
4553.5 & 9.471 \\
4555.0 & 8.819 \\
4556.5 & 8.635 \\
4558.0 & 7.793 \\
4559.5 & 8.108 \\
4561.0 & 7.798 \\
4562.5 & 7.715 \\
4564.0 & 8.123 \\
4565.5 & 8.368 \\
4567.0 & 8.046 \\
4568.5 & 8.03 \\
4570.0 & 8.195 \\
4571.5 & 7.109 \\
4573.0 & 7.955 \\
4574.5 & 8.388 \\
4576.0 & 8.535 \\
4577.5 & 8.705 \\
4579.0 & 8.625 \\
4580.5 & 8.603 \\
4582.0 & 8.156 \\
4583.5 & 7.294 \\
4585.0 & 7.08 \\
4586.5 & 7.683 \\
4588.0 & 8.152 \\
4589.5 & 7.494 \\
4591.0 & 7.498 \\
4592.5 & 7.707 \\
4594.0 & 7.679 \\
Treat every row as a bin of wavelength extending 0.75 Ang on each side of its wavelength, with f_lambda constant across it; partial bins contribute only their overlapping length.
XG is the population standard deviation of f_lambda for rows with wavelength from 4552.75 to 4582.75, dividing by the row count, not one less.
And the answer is 0.49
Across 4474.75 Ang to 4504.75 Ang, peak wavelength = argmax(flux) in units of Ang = 4481.5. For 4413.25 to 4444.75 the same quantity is 4436.5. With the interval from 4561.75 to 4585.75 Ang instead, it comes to 4577.5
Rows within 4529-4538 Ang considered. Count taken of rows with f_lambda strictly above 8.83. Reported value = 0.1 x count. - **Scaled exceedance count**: 0.00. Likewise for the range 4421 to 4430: 0.30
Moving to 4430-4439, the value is 0.20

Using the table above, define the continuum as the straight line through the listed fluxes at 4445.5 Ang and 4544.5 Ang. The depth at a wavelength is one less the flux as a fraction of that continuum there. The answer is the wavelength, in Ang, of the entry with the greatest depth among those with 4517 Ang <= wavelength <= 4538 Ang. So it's 4519.0 Ang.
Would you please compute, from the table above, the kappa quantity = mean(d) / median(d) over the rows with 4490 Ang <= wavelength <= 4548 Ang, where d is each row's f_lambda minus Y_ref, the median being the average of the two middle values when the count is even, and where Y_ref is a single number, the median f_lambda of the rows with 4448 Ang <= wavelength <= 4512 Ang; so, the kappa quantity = 1.1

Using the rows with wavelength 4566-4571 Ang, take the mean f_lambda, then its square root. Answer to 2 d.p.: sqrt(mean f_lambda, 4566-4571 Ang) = 2.84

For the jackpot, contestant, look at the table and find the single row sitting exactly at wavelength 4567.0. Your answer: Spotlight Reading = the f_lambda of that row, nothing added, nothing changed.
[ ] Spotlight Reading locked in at 8.046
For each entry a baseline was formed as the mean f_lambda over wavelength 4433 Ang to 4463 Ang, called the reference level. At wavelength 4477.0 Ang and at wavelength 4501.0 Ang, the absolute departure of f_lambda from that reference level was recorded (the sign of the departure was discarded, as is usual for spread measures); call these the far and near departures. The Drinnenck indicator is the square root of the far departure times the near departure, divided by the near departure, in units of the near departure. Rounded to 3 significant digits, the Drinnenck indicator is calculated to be 1.08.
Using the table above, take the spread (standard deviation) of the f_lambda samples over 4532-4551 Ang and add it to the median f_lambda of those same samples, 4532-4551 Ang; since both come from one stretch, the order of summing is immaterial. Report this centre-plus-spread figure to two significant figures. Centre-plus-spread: 8.9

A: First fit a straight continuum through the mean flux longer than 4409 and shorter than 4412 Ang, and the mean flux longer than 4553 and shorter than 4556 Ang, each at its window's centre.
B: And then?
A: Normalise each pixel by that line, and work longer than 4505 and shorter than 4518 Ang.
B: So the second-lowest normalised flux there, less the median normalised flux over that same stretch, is -0.01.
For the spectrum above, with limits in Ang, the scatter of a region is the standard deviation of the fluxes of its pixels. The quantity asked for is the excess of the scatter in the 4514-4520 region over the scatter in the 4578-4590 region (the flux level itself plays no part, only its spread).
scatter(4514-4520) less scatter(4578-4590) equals -0.29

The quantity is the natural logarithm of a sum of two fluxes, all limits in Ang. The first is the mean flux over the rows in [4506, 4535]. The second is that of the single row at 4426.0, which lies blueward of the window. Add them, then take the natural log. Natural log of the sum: 2.87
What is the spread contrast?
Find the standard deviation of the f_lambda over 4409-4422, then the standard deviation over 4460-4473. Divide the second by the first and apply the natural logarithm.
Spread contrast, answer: 0.56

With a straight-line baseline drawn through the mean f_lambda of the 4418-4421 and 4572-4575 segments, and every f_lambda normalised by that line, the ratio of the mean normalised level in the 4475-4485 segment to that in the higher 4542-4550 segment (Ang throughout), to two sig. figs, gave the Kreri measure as 0.89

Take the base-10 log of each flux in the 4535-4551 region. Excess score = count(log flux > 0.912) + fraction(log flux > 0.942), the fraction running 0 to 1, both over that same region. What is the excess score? 8.5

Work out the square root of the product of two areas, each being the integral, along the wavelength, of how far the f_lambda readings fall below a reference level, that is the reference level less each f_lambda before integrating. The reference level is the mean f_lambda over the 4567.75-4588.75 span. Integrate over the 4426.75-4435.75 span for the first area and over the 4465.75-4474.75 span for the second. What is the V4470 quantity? 3.6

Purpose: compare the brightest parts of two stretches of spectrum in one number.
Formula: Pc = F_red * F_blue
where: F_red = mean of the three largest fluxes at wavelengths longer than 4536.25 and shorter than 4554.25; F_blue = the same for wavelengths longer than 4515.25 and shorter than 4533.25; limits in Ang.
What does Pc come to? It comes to 83.5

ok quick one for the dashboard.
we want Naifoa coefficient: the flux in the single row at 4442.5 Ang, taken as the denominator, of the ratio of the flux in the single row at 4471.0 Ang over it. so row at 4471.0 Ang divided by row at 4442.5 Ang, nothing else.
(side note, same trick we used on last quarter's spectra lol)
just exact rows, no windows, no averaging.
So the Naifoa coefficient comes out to 0.86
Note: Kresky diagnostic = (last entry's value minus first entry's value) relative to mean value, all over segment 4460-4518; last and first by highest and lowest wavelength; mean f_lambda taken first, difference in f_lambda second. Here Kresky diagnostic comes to -0.03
